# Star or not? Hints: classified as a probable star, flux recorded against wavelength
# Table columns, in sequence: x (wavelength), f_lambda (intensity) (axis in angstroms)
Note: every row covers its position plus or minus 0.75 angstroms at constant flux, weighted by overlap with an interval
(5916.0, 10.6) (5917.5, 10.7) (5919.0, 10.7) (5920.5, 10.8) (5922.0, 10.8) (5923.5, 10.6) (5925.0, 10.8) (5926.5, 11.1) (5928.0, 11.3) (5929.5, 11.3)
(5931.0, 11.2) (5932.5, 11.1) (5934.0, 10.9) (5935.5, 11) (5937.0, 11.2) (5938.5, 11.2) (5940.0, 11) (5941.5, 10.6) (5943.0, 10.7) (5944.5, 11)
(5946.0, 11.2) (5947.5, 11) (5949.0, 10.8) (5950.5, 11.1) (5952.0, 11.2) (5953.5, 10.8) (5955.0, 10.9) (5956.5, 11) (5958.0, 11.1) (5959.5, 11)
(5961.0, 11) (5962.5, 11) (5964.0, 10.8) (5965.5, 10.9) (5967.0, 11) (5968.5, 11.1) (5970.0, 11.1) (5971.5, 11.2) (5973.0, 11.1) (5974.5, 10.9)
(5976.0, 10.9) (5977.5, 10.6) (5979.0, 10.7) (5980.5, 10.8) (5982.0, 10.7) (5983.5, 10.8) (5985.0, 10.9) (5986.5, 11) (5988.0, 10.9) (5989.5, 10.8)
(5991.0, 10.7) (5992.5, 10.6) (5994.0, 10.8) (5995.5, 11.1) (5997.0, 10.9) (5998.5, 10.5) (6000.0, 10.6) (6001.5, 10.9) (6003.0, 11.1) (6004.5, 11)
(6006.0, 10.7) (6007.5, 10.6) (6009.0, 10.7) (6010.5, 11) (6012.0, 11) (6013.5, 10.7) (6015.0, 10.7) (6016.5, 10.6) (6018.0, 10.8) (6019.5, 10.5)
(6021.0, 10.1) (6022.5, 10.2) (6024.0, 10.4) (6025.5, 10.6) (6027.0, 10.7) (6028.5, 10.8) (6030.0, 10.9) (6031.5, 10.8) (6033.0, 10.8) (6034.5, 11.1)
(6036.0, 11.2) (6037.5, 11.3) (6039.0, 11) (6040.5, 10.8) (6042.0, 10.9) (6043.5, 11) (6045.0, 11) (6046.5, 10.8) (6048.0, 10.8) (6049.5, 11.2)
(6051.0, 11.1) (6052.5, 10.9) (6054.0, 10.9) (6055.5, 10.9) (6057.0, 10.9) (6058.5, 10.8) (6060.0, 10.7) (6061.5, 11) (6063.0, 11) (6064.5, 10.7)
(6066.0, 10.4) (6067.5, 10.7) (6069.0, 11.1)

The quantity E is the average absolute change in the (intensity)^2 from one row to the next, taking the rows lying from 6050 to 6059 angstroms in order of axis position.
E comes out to 1.3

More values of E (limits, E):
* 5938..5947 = 5.2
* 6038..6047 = 2.6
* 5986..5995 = 2.6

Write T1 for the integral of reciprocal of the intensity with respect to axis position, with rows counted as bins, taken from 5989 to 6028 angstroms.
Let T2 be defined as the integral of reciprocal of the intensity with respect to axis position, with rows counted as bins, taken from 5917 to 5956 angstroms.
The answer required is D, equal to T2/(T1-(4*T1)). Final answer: -0.325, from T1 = 3.65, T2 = 3.56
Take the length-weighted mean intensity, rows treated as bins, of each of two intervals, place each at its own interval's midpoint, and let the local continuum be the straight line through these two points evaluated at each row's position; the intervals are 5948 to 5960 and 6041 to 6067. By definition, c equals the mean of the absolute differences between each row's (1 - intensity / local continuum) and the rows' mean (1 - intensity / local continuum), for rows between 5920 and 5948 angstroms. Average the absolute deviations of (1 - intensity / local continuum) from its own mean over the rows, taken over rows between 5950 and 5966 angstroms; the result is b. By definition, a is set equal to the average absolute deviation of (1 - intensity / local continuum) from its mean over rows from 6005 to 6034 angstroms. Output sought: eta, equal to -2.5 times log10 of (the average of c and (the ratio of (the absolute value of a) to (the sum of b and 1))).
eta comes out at 4.47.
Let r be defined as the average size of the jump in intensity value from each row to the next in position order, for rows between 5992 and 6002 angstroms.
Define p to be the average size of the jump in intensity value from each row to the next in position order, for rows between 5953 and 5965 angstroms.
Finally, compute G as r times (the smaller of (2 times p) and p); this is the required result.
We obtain 0.021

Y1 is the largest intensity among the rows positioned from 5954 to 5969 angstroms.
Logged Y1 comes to 11.1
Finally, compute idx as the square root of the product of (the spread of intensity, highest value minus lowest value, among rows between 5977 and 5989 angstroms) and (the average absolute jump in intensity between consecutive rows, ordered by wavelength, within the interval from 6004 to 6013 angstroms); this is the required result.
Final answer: 0.25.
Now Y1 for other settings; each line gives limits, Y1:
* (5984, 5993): 11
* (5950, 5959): 11.2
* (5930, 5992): 11.2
